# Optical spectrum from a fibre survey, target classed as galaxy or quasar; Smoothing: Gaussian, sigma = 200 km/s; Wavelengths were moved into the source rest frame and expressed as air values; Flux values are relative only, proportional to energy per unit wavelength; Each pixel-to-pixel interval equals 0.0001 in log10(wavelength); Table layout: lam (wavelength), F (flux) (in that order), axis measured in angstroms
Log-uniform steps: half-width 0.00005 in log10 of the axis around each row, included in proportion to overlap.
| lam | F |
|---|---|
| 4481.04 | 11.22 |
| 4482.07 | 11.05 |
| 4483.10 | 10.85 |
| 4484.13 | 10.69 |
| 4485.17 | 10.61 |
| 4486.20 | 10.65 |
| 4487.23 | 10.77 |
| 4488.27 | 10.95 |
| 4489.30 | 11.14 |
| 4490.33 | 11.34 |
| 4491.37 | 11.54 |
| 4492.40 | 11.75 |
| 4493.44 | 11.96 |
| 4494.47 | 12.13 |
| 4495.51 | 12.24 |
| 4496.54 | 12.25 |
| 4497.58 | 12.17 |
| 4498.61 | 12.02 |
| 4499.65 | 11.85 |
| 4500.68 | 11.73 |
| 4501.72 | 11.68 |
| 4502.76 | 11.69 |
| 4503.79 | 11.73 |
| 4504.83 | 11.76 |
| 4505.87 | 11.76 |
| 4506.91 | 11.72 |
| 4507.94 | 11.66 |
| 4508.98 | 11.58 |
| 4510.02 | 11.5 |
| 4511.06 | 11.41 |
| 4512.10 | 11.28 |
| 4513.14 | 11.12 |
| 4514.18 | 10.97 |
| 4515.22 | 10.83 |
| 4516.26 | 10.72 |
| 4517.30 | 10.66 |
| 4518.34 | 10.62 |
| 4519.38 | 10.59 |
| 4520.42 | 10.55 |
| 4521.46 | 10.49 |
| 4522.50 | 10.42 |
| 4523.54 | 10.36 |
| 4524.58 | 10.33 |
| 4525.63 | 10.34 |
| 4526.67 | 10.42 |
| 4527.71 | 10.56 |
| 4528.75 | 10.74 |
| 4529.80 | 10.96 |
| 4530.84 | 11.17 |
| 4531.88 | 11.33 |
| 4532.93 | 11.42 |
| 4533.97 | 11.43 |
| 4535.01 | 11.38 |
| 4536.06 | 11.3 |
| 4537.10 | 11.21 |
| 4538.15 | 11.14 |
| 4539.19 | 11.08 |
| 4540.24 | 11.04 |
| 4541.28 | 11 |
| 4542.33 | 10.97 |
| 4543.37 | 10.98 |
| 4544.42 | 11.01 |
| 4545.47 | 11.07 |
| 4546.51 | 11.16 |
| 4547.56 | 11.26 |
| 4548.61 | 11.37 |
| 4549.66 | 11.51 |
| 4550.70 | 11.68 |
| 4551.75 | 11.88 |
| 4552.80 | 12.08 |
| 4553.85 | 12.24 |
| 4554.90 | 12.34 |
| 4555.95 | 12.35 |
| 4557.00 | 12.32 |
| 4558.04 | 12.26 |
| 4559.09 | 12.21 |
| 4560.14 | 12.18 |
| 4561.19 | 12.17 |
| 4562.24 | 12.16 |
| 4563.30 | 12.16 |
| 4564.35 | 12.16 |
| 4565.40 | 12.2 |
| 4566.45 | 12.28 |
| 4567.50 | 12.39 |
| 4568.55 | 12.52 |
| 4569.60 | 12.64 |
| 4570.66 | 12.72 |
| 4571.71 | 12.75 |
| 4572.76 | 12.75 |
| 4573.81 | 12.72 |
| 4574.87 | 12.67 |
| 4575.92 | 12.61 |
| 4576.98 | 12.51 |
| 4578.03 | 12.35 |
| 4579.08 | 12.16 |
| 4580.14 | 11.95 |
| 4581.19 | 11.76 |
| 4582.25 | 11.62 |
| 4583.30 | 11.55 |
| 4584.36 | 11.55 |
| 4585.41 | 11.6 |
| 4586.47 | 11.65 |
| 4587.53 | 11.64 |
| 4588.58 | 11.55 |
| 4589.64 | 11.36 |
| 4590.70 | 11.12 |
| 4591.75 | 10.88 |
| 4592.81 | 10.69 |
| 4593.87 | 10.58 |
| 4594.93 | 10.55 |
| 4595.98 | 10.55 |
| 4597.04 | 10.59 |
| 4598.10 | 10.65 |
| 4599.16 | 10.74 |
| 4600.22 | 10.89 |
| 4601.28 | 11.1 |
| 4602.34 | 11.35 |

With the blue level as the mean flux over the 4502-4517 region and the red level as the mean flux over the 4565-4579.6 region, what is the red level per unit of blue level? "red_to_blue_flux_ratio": 1.10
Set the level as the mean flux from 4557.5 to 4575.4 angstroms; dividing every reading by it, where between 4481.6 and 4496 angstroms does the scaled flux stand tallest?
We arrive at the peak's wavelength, 4495.51 angstroms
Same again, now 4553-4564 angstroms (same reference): 4555.95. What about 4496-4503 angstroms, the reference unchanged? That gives 4496.54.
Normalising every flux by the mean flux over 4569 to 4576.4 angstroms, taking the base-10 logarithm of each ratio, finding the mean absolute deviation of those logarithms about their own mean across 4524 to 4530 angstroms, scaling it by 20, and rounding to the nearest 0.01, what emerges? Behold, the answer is 0.16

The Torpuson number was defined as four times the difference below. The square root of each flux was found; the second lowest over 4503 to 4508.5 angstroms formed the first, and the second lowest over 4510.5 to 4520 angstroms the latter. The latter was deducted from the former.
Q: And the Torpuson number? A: 0.66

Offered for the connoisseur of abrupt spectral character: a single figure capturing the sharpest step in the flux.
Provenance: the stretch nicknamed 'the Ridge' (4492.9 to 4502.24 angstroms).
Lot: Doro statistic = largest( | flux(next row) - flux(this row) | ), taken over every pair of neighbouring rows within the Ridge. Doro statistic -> 0.170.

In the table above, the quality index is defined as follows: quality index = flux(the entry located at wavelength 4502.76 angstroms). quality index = 11.69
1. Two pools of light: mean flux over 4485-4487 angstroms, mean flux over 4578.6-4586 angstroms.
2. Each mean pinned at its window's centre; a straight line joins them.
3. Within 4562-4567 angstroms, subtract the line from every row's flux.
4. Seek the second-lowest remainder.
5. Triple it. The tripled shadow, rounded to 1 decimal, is 1.9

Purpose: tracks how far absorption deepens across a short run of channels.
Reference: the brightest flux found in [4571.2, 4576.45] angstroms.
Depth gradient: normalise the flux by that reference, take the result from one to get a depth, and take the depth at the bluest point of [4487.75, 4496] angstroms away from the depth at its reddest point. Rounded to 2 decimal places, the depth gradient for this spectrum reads -0.10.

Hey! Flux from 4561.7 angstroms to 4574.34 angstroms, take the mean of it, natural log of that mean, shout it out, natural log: 2.52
